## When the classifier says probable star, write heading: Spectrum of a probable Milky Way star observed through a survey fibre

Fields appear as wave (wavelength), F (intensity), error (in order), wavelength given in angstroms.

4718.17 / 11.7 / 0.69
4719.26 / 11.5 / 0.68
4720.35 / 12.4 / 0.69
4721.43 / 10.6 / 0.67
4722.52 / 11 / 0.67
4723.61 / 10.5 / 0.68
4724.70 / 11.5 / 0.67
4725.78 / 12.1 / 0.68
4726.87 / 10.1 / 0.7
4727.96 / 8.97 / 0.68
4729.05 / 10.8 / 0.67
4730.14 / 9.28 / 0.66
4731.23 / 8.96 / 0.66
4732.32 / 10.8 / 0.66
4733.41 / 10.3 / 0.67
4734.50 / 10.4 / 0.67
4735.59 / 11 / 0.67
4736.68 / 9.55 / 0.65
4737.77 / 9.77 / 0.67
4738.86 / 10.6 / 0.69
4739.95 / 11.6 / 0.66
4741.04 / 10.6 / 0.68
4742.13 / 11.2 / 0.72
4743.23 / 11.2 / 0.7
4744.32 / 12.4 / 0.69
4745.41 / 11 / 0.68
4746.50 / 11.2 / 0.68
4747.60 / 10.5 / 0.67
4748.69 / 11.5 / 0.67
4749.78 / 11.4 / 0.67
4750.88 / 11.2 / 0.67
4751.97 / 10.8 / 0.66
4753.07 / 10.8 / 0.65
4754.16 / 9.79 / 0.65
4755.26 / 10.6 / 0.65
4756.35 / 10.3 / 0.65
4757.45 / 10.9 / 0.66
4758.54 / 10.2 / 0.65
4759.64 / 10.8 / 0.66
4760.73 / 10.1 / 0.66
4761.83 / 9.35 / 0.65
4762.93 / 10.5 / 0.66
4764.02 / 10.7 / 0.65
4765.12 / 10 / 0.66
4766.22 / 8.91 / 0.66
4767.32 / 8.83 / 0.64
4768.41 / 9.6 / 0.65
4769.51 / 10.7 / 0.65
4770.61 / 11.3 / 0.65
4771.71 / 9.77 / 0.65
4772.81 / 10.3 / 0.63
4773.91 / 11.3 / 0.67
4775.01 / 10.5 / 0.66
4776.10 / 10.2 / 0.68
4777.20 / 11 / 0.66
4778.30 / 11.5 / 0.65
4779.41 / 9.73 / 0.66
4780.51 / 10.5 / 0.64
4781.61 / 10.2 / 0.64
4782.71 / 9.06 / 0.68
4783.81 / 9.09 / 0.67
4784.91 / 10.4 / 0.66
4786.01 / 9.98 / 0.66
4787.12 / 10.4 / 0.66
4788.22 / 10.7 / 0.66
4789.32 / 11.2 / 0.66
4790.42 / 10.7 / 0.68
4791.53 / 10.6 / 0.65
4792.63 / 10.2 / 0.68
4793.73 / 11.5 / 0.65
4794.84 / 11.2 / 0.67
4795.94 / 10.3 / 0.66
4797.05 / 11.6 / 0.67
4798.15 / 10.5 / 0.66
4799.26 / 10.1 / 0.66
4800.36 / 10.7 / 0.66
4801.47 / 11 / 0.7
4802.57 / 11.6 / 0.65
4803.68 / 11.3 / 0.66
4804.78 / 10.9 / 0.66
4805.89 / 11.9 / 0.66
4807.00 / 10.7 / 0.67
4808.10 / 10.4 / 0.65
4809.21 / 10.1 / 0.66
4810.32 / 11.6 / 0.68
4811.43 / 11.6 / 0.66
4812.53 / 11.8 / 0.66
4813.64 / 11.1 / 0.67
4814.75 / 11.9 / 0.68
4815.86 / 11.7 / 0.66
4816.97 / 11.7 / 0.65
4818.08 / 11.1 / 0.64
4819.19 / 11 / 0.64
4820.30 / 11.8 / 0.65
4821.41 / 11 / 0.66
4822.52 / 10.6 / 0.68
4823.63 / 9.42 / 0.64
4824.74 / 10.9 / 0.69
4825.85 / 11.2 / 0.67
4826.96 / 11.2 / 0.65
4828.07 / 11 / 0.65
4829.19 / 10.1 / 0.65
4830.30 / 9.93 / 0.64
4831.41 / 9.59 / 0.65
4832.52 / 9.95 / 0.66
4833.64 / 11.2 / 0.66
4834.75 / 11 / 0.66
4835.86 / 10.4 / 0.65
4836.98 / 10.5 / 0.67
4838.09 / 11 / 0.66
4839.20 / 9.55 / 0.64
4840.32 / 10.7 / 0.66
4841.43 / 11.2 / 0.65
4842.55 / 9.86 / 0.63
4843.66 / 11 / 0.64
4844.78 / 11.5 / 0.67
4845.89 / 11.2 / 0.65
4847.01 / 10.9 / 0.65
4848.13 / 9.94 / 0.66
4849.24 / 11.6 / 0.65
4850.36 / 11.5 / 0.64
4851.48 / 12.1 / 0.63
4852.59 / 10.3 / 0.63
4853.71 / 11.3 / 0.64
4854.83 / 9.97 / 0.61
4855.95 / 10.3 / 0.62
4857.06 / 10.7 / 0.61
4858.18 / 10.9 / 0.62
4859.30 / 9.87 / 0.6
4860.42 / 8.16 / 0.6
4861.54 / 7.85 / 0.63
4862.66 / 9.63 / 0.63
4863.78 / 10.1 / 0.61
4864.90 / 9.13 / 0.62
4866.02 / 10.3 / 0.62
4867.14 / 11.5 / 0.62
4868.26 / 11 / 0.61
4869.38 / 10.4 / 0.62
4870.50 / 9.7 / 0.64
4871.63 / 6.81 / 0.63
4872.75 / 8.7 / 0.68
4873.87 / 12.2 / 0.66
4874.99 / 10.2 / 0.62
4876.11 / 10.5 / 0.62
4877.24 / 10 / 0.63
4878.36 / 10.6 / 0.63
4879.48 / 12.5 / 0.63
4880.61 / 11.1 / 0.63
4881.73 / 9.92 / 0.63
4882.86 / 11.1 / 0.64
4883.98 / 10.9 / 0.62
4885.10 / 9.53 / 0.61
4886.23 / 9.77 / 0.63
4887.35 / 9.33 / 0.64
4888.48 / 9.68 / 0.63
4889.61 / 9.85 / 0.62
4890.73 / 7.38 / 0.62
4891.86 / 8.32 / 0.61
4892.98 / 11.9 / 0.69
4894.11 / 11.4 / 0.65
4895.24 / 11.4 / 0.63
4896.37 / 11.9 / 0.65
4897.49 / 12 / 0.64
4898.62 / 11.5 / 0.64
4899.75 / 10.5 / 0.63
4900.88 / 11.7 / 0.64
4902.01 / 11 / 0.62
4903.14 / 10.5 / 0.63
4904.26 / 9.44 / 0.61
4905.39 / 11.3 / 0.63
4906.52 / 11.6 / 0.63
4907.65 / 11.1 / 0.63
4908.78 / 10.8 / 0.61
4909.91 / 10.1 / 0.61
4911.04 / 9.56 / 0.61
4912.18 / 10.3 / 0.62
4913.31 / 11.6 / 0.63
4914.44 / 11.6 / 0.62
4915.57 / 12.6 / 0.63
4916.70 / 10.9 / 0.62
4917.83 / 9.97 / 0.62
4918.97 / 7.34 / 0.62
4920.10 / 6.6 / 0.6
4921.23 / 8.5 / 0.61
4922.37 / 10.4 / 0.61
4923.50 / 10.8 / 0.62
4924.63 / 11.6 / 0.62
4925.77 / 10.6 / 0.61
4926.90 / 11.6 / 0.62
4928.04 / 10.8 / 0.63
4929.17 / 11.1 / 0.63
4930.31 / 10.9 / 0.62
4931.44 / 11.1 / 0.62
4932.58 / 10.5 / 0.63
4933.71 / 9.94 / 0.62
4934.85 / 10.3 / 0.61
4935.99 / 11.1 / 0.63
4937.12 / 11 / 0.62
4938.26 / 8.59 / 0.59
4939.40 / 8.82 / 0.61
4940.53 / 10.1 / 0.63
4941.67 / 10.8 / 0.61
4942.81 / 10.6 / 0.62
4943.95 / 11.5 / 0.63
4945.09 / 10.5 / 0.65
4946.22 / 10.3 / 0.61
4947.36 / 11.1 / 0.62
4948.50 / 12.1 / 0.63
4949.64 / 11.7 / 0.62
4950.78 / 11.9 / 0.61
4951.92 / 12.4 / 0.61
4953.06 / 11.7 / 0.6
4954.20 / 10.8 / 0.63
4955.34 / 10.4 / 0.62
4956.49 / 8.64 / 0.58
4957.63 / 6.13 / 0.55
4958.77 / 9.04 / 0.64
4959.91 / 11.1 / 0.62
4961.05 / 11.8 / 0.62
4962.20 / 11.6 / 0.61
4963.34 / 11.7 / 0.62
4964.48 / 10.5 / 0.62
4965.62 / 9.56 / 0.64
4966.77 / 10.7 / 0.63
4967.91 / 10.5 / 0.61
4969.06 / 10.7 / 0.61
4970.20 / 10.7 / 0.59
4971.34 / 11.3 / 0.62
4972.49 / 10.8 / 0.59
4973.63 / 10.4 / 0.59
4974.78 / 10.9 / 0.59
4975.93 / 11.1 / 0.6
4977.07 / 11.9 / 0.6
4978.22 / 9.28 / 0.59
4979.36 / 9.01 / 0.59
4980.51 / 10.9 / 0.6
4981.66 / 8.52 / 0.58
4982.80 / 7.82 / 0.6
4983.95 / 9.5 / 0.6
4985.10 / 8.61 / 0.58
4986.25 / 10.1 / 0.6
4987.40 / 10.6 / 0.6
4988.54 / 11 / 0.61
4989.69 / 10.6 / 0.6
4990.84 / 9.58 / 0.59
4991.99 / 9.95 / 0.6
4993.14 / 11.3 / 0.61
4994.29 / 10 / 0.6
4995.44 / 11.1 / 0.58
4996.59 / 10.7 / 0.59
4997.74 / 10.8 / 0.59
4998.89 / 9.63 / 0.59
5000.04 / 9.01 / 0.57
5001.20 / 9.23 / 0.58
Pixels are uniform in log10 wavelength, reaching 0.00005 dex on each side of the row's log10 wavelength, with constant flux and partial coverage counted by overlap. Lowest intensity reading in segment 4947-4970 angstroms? 6.13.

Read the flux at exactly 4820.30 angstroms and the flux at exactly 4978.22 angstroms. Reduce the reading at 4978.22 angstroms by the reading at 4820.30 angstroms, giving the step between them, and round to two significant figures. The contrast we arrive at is -2.5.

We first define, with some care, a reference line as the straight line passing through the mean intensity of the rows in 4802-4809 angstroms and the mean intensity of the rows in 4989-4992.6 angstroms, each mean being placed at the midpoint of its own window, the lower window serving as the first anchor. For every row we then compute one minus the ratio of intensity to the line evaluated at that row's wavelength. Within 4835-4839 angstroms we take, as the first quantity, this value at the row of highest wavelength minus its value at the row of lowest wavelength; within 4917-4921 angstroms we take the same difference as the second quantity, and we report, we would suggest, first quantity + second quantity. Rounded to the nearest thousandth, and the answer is 0.265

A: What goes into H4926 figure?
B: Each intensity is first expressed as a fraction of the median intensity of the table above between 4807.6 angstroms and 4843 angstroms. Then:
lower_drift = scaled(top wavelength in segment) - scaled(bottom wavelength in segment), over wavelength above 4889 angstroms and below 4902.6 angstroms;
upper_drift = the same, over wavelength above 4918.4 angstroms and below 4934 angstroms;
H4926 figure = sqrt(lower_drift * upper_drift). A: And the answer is 0.16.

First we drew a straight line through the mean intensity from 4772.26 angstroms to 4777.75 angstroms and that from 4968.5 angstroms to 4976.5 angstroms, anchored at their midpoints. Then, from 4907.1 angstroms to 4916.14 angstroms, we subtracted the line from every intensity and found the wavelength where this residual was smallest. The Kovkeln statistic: 4911.04 angstroms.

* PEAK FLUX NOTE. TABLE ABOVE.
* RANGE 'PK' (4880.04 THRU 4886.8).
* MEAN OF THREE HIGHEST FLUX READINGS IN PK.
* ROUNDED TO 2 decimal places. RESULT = 11.03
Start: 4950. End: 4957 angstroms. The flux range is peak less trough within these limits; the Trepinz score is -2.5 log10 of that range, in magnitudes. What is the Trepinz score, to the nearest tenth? -1.4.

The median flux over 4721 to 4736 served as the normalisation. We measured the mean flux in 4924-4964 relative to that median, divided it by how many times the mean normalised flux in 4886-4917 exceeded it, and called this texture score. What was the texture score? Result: 1.01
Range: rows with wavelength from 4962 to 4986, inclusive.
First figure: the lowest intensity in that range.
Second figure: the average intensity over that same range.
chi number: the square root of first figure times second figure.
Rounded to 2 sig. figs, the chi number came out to 9.0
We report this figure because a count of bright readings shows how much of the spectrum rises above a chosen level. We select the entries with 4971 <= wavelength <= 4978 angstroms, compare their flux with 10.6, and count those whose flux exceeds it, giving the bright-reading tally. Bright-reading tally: 5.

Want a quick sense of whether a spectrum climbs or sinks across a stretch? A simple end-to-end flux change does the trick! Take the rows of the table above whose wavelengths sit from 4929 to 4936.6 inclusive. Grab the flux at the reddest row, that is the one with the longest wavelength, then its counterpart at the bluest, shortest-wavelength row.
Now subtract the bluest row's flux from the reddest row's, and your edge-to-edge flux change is 0.0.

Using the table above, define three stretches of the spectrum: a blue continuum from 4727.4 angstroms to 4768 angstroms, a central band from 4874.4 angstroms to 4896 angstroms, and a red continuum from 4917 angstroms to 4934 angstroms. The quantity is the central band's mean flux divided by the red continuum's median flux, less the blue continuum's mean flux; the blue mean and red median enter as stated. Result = -9.48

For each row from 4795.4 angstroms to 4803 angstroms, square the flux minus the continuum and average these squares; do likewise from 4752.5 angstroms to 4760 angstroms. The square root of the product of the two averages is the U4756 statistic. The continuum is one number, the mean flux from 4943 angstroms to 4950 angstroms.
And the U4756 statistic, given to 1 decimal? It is 0.5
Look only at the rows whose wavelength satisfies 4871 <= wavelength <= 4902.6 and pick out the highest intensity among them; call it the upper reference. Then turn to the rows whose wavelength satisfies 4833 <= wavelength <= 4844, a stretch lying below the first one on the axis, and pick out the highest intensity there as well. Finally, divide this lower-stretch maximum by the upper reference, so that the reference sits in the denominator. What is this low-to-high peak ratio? 0.90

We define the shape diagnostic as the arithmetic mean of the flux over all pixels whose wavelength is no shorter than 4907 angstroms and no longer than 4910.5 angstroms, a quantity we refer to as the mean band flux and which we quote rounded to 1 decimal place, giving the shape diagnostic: 10.7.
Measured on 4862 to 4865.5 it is 9.6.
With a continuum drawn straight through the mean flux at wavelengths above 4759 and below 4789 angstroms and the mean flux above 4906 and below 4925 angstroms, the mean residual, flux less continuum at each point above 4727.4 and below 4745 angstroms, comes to 0.29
